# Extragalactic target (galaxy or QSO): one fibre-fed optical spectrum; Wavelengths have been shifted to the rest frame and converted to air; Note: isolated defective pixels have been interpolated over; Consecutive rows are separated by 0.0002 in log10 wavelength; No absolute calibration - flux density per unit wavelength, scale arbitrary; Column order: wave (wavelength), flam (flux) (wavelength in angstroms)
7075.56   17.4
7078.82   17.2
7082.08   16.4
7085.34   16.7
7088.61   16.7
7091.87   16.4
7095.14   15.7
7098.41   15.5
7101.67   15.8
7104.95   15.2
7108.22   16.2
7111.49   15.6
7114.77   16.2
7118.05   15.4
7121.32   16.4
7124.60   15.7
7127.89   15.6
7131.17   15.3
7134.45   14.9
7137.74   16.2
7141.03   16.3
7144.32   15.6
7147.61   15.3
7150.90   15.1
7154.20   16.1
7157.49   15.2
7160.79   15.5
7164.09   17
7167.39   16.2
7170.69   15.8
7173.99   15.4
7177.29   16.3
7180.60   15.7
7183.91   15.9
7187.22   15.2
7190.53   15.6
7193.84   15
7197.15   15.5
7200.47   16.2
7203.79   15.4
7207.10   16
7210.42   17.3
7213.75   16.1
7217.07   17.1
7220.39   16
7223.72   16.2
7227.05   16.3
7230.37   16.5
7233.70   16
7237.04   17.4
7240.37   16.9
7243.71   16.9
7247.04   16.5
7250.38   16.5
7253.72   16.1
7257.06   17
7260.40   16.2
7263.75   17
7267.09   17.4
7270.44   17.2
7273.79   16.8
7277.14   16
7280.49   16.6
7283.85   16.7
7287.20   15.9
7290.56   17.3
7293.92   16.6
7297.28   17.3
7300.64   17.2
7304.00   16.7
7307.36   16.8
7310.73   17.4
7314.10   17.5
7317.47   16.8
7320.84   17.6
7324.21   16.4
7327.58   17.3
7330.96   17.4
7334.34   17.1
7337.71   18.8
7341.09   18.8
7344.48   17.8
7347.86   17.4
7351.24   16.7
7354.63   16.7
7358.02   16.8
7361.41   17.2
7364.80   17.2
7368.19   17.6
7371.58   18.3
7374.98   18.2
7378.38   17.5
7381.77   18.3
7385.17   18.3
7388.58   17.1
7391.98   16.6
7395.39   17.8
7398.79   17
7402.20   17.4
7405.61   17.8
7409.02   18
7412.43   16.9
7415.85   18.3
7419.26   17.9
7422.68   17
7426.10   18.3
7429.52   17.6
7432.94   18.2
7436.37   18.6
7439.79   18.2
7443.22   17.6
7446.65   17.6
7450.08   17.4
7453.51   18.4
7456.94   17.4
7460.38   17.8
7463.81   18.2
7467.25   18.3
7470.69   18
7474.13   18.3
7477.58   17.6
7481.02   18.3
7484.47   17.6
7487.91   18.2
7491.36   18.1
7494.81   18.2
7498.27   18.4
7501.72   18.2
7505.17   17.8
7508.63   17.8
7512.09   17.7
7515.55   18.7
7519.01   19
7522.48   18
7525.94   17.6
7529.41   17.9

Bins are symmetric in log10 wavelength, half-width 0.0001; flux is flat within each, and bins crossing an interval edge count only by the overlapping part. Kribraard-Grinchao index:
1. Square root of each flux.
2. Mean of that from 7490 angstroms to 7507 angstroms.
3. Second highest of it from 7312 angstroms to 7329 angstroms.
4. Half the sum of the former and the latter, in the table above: 4.22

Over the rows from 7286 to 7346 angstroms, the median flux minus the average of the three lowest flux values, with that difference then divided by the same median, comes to 0.058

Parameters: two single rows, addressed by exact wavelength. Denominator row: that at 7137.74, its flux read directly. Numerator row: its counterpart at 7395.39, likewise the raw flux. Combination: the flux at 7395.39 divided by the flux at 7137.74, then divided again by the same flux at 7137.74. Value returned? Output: 0.068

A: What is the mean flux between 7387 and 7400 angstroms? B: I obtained 17.1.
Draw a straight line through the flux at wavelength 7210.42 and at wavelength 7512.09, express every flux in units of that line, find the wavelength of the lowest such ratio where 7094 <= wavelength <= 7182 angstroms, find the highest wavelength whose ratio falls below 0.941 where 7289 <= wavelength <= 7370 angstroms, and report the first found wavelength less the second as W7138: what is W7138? -189.8 angstroms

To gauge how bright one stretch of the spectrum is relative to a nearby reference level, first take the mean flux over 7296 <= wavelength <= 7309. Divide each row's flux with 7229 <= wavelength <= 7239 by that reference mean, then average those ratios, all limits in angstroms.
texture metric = 0.98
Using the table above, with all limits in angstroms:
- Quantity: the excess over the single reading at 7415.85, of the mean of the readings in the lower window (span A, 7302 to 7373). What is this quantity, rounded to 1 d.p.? -1.0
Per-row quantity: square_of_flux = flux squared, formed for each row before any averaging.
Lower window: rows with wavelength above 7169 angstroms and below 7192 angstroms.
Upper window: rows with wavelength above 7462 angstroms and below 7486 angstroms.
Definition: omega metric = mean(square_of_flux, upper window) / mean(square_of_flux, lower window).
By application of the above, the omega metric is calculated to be 1.3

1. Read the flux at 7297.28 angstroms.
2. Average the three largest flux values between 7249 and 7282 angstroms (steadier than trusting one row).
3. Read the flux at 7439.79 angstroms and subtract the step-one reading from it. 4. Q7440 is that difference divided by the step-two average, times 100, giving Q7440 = 5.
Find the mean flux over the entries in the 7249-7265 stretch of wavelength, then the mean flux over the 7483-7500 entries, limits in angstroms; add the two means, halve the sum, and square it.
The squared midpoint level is 300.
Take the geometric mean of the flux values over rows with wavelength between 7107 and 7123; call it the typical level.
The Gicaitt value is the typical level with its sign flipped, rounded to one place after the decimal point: -16.0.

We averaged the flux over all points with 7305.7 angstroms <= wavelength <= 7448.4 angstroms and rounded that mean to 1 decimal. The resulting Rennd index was 17.6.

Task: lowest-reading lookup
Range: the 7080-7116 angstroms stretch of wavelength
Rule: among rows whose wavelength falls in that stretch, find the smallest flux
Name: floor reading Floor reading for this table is 15.2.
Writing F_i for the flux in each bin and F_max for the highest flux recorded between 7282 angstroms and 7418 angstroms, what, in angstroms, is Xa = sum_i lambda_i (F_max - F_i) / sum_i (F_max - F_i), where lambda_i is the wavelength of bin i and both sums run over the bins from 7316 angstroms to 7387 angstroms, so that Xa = 7347.4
